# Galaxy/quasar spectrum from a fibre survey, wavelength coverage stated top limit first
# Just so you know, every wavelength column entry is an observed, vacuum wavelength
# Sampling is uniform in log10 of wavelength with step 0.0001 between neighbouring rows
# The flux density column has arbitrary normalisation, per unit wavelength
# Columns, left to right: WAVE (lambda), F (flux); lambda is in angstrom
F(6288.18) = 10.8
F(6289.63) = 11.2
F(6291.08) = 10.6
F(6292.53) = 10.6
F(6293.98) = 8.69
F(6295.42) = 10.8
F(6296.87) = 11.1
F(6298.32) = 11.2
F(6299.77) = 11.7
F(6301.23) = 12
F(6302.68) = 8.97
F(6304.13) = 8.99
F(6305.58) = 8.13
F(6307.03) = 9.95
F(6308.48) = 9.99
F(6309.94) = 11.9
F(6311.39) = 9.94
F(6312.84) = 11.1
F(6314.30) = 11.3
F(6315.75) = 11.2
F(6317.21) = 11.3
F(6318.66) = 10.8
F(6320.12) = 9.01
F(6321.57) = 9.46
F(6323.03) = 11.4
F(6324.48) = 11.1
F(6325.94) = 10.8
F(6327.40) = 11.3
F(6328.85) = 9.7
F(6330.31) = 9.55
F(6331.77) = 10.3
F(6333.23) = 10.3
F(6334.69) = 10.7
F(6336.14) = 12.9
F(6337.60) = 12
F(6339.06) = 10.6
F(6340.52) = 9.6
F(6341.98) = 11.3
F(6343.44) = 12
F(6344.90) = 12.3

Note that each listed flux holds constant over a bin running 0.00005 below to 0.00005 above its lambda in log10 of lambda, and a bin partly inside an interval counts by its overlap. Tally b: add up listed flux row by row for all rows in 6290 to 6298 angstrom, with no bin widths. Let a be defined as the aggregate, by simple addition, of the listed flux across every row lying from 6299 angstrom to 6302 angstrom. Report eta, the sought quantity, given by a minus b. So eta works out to -28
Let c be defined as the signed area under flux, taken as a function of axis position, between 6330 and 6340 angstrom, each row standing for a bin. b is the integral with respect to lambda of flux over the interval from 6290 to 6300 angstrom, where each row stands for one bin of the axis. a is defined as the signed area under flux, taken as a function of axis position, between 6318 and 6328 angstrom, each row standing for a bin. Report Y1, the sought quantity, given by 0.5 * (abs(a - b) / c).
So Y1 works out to 0.005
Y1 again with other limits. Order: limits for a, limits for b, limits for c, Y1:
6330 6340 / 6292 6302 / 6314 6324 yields 0.003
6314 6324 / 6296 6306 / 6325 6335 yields 0.013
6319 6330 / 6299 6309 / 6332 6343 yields 0.060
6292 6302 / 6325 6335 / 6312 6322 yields 0.023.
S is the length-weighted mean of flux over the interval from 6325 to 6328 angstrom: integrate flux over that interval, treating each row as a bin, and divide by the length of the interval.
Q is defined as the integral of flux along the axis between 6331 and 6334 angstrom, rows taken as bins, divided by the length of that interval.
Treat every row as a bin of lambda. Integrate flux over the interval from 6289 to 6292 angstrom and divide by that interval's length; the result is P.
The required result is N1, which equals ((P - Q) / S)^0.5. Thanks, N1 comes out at 0.23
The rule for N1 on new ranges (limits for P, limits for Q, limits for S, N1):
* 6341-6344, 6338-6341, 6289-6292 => 0.32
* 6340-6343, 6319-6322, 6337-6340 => 0.33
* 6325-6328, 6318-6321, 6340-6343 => 0.33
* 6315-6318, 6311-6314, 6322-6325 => 0.23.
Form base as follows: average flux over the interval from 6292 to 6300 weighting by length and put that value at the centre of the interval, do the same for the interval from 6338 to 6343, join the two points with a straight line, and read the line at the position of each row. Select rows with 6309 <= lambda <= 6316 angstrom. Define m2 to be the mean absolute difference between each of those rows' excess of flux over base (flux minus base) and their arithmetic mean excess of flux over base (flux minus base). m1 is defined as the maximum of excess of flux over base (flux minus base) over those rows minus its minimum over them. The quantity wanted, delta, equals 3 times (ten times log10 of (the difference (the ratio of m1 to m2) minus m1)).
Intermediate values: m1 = 2.0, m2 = 0.46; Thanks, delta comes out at 11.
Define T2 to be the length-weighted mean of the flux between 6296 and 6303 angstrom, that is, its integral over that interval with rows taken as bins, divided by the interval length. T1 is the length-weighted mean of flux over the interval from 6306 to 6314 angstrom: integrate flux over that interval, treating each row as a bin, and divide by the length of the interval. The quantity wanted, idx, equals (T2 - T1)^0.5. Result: 0.76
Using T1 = 10.5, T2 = 11.1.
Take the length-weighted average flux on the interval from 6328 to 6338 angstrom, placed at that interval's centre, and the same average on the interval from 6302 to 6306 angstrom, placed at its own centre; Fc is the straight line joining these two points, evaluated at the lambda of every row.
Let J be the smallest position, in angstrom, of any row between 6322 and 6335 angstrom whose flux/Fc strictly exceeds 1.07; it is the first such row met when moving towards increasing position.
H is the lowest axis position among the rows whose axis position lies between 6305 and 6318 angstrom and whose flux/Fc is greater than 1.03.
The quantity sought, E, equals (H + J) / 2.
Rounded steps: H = 6307.03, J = 6323.03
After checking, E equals 6315.0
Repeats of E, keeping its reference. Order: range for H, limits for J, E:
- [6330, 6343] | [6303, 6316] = 6321.6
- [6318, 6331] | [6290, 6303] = 6304.9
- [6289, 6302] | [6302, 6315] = 6298.3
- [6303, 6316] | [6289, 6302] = 6298.3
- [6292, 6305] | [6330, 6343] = 6314.3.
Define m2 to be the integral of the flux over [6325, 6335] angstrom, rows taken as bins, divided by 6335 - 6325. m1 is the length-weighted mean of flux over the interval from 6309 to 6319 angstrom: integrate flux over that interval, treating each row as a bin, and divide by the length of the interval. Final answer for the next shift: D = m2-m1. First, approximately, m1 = 11.1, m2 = 10.4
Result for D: -0.7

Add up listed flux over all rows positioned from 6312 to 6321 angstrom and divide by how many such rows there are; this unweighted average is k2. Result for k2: 10.8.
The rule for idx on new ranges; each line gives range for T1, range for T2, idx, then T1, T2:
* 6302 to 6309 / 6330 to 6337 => 1.29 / 9.2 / 10.8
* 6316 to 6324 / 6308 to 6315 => 0.63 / 10.5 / 10.9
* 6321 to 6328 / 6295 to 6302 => 0.73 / 10.8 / 11.4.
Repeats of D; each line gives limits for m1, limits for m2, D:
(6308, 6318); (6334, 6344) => 0.3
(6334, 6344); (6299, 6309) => -1.3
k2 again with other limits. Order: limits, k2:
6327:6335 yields 10.3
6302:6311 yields 9.7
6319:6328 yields 10.5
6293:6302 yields 10.9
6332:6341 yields 11.0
